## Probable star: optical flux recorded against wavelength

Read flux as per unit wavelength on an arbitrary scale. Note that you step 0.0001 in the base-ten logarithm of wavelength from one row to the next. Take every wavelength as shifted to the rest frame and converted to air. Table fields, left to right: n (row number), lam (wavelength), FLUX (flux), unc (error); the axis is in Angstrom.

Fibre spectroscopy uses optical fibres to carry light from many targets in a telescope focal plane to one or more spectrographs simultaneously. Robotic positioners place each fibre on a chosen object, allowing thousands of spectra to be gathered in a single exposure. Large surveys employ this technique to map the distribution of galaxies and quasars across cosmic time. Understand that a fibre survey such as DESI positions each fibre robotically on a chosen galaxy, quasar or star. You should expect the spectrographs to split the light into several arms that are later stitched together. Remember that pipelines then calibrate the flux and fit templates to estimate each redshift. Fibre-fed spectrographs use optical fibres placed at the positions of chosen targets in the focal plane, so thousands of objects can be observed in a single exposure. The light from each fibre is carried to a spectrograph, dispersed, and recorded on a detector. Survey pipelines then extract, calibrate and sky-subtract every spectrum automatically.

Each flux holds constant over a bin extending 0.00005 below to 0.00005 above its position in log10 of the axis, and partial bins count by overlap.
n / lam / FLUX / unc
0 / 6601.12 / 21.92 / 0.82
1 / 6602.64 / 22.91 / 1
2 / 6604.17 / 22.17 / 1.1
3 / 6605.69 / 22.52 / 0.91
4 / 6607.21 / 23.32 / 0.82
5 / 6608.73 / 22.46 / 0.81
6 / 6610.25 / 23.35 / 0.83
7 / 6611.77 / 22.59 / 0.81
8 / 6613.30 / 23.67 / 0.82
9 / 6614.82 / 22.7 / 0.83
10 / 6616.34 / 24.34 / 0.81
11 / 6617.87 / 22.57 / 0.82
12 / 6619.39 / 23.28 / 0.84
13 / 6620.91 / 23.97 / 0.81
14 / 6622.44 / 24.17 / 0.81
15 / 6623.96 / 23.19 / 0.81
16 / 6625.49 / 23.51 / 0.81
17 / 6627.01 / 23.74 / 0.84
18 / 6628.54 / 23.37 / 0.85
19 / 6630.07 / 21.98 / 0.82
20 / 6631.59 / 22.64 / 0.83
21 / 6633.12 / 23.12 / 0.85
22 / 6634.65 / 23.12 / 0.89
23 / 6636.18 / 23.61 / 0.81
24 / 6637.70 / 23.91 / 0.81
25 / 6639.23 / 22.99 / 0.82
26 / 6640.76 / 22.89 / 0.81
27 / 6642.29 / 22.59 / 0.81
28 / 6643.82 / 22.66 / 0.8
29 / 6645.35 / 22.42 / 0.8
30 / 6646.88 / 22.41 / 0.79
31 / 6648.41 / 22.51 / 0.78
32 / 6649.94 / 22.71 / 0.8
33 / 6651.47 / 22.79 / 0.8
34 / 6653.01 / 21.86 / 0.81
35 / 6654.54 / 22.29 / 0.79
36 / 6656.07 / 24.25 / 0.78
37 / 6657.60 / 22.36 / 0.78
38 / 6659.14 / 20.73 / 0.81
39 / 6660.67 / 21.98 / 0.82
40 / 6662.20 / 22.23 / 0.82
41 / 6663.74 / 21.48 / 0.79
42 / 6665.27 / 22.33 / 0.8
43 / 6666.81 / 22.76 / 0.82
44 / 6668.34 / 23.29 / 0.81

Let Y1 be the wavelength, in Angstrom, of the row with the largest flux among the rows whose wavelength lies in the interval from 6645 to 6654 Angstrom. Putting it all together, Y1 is 6651.47 Angstrom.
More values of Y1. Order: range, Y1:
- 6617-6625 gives 6622.44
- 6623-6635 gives 6627.01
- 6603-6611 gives 6610.25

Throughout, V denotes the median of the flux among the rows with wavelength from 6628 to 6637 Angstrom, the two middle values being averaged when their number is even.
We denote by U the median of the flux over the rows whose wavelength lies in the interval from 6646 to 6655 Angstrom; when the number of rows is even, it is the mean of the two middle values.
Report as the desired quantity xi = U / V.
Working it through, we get 0.97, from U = 22.5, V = 23.1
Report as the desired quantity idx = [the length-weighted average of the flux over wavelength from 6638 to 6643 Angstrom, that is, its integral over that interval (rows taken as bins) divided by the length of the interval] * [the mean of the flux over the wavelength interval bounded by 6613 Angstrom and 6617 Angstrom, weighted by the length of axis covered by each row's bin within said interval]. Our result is 540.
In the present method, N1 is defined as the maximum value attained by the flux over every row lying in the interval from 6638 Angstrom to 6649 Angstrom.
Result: 22.99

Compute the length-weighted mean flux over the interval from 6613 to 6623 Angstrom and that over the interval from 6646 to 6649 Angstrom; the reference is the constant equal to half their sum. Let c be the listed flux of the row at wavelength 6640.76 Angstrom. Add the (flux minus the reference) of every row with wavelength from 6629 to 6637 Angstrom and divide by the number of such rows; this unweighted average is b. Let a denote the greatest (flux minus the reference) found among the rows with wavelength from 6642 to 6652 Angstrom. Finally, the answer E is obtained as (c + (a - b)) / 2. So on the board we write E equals 11.4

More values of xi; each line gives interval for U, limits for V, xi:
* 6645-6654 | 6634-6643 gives 0.97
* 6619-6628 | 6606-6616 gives 1.03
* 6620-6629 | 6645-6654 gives 1.05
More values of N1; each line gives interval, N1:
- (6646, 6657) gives 24.25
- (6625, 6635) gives 23.74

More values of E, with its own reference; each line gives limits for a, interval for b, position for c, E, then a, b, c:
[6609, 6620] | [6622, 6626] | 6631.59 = 11.7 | 1.4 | 0.6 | 22.64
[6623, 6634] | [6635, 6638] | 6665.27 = 11.2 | 0.8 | 0.8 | 22.33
